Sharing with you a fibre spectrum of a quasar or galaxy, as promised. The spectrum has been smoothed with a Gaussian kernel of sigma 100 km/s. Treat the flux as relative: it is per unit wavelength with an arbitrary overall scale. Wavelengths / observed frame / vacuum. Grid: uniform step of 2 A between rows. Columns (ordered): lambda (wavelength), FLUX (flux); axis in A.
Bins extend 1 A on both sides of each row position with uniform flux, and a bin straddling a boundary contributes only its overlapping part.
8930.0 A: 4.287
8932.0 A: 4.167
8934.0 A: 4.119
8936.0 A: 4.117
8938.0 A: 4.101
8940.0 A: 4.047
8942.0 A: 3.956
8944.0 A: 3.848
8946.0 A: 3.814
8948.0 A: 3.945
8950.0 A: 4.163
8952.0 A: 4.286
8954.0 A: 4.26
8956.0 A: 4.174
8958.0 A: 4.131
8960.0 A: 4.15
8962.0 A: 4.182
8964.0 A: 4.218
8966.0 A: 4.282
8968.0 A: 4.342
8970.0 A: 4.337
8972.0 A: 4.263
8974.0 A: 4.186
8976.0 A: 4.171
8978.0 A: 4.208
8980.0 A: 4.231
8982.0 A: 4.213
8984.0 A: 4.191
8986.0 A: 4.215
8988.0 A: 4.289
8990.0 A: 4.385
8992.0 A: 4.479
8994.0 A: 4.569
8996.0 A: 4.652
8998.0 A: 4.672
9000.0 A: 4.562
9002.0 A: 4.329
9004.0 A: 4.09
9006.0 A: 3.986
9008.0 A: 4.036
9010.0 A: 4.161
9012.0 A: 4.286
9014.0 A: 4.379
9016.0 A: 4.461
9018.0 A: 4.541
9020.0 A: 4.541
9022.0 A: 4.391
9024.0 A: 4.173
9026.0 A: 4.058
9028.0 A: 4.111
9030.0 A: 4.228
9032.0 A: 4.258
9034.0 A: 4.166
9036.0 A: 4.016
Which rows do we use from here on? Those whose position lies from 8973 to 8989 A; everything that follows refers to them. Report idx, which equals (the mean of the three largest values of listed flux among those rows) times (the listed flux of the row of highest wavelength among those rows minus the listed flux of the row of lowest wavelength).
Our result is 0.4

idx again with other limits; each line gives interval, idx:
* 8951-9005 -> -0.9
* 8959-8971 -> 0.8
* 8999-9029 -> -2.1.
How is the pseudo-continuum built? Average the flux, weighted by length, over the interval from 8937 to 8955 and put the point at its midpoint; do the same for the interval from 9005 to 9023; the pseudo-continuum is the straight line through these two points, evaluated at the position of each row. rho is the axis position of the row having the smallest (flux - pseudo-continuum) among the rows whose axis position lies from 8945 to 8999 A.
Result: 8946.0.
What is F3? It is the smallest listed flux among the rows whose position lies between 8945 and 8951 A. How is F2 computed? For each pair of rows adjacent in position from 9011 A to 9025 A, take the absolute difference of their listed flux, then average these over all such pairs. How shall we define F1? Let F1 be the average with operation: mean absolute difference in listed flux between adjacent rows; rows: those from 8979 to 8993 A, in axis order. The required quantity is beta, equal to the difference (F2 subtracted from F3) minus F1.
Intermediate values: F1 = 0.05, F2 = 0.10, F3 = 3.814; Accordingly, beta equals 3.66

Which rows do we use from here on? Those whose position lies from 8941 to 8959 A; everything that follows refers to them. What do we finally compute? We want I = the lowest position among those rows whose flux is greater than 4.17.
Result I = 8952.0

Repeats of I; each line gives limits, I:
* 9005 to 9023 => 9012.0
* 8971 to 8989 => 8972.0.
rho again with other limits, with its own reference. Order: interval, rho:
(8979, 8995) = 8984.0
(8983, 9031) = 9026.0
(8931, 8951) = 8946.0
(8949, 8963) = 8958.0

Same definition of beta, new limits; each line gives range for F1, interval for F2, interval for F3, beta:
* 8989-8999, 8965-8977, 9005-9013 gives 3.87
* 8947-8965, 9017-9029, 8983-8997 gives 4.01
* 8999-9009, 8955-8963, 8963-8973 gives 4.03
